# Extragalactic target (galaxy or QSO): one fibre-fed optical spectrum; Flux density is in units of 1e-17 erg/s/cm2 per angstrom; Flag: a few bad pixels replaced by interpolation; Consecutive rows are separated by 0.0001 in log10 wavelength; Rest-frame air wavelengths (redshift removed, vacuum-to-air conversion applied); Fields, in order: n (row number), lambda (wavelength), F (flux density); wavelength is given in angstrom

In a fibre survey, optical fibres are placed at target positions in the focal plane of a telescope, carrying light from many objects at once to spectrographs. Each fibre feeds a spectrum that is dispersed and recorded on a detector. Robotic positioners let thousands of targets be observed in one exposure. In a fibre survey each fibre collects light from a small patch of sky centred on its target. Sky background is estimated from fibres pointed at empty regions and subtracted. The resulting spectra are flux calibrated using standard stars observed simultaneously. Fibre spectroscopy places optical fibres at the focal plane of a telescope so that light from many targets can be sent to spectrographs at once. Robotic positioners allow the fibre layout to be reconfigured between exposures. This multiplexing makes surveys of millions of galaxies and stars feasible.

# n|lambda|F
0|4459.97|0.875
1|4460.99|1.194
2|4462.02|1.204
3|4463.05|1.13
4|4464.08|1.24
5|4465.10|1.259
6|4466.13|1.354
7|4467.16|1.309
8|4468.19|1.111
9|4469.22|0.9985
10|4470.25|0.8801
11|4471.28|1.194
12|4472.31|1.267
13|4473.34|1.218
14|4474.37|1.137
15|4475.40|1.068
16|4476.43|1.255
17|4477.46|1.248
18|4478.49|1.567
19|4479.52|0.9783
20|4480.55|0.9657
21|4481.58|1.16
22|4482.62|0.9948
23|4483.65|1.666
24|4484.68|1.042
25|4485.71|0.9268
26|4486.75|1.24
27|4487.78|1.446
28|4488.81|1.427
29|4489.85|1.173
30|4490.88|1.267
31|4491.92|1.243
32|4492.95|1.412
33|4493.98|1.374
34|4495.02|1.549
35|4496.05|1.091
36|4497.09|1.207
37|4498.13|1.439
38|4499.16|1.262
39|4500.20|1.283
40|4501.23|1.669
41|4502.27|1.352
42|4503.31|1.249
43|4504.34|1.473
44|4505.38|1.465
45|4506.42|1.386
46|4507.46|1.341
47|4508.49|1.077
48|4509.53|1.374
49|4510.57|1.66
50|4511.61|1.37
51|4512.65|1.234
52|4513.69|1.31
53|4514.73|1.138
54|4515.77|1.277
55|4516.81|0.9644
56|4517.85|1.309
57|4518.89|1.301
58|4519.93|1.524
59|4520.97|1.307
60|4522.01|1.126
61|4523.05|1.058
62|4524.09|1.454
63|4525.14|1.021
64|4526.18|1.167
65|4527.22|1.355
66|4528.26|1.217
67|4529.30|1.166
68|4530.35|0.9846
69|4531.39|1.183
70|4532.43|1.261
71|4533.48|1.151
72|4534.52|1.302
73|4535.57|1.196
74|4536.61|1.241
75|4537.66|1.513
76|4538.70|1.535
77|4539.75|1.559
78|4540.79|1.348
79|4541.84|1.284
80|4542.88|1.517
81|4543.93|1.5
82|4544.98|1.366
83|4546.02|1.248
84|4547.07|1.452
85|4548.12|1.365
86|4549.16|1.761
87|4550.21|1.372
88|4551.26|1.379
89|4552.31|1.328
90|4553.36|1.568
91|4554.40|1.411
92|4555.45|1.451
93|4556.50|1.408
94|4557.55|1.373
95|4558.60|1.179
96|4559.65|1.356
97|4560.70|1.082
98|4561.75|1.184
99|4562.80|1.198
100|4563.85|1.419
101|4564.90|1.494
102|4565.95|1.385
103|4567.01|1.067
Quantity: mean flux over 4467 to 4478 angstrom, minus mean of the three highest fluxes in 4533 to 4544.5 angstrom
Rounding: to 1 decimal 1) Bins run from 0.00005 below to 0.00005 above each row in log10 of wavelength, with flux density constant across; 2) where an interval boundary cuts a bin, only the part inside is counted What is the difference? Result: -0.4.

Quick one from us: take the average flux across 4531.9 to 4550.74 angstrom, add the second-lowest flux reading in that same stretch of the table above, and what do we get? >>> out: 2.58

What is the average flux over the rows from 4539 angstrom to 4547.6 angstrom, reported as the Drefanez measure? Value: 1.41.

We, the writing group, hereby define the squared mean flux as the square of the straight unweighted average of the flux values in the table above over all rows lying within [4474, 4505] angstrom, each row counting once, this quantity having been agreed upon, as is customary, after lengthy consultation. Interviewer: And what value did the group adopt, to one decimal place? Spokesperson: 1.6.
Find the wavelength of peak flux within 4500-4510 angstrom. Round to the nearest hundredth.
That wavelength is 4501.23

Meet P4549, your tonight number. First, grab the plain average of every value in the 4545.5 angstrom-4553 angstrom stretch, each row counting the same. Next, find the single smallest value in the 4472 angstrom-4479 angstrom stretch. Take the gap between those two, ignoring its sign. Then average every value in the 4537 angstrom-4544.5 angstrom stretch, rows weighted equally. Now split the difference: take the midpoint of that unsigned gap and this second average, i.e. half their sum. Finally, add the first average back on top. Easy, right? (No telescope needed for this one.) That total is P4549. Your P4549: 2.32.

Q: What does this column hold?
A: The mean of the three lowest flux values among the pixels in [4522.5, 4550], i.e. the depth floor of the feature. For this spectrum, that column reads 1.02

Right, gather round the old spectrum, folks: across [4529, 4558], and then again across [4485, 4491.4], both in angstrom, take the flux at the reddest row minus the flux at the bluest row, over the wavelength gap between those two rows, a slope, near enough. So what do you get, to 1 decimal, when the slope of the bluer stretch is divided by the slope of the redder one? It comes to 9.0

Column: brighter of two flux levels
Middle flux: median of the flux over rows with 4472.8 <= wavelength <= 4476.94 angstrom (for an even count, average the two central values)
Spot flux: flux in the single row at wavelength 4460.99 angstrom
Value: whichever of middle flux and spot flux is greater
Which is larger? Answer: 1.19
